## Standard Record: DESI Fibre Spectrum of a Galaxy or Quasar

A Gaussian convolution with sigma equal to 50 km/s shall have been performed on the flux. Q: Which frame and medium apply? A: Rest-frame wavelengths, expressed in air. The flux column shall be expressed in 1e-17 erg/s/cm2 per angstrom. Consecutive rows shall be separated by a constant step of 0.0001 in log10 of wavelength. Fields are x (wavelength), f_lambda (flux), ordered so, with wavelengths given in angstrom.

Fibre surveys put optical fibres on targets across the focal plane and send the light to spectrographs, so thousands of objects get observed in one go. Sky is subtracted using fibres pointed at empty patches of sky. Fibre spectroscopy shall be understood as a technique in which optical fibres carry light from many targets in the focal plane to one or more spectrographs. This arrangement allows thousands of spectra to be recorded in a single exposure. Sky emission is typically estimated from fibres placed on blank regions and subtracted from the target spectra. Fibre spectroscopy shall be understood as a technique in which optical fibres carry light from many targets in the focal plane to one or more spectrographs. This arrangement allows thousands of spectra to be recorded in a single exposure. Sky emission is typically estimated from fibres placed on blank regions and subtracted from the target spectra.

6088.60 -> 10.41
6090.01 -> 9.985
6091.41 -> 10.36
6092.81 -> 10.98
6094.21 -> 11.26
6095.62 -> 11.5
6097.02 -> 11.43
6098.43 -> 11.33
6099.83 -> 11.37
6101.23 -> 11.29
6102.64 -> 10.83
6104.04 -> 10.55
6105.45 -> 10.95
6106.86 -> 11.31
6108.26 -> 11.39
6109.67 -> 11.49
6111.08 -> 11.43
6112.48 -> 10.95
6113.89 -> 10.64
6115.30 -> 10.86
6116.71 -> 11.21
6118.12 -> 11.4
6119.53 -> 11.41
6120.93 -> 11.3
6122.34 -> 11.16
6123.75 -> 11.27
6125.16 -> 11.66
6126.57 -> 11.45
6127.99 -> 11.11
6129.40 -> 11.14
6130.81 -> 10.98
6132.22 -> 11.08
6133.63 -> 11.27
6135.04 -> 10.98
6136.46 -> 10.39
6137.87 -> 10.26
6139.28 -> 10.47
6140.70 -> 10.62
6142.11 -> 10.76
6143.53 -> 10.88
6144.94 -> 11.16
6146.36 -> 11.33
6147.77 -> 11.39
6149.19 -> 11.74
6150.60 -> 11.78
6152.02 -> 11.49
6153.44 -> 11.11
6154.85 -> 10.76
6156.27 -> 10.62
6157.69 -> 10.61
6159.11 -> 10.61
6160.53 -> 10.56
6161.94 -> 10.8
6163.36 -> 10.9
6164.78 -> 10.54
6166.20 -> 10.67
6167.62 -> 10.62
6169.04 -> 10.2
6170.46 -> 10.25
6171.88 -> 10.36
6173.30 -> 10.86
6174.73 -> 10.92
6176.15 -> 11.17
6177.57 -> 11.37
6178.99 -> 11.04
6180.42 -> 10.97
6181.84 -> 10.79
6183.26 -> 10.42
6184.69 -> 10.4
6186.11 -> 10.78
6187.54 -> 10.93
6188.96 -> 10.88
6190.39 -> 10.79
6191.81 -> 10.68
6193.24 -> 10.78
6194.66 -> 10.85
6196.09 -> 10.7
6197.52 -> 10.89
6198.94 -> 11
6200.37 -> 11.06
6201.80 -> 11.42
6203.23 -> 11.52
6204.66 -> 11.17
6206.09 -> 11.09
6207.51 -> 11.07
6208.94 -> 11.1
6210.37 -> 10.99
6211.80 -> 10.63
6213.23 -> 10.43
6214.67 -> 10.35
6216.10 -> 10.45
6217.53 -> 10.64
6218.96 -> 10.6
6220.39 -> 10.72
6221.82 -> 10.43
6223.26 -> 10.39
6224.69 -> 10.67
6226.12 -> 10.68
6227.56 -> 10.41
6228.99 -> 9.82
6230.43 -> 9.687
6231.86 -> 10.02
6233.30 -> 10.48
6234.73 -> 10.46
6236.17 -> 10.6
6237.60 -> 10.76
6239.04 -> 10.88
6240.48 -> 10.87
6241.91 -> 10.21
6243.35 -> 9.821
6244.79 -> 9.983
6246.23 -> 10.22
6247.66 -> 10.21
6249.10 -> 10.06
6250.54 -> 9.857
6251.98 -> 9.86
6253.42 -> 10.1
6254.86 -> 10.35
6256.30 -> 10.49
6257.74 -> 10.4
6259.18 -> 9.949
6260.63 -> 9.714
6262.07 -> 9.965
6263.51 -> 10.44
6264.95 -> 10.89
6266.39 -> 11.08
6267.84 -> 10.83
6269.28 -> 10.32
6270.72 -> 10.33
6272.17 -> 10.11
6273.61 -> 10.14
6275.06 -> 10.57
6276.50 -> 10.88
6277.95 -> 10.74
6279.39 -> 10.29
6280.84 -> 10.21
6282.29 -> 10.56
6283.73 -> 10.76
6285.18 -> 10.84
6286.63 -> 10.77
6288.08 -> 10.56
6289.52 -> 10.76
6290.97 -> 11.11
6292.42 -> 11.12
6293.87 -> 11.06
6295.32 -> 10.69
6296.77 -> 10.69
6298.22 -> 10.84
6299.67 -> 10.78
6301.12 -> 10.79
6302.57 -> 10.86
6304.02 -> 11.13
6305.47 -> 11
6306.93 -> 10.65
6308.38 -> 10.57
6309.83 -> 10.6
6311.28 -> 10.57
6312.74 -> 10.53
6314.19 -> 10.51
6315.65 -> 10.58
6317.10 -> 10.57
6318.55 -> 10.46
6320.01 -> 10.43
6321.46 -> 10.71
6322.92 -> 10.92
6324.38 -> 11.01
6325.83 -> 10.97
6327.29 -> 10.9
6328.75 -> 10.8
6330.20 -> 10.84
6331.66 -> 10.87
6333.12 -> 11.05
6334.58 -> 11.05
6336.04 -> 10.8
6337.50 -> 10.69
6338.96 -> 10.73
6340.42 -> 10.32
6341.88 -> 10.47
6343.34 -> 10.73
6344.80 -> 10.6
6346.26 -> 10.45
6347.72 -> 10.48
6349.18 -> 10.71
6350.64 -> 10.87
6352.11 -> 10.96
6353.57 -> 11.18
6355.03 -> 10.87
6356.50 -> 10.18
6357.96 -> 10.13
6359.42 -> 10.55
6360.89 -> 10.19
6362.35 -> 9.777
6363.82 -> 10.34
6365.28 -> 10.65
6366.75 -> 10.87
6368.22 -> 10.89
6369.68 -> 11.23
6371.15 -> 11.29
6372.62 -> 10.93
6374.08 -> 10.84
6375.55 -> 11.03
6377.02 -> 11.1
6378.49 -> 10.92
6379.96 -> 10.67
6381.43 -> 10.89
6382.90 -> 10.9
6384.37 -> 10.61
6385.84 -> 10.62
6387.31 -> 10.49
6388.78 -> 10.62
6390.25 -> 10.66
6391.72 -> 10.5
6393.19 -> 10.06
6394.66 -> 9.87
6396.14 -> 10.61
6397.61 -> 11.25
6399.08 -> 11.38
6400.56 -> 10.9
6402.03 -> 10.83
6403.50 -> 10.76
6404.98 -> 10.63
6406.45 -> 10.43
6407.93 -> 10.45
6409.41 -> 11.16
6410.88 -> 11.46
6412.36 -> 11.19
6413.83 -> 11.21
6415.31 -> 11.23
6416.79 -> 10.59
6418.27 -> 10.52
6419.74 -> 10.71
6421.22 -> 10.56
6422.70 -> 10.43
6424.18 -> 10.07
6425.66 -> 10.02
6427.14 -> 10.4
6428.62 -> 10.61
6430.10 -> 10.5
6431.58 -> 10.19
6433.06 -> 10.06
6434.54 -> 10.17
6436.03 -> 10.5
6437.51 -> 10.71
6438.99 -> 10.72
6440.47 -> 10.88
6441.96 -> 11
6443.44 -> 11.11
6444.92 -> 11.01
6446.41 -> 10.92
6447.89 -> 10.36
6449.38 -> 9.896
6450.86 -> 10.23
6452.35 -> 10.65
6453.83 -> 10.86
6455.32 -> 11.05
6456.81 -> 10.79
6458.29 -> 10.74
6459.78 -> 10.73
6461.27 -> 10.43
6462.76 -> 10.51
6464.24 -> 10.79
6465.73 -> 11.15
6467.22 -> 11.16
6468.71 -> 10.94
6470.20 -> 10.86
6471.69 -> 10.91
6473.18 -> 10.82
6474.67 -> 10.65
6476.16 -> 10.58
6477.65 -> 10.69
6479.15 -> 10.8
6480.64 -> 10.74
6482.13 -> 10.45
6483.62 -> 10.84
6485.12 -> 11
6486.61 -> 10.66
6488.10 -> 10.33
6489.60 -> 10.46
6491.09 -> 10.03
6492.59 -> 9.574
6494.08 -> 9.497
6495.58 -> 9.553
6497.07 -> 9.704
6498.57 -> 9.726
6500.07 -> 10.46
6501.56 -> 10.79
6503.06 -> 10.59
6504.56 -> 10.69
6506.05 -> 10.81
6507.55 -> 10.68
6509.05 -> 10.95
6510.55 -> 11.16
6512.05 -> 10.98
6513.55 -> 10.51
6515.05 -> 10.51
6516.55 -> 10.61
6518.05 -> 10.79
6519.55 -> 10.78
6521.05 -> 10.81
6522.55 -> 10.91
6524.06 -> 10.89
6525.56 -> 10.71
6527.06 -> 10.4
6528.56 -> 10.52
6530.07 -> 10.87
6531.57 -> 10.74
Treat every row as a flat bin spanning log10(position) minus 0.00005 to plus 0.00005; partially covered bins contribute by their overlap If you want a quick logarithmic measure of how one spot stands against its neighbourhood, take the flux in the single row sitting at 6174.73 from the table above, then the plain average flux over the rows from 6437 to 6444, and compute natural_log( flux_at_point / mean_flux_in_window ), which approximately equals 0.003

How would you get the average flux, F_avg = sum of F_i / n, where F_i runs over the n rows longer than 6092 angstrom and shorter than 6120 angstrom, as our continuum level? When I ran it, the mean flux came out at 11.2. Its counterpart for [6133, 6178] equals 10.9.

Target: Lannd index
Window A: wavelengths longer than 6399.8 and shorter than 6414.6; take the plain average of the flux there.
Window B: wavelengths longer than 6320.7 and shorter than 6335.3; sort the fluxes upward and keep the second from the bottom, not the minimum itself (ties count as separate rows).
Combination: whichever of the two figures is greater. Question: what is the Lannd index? 10.9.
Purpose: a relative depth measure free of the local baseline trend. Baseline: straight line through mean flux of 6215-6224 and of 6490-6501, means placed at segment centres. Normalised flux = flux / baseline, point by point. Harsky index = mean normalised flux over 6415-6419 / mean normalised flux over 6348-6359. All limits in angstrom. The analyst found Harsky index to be 1.02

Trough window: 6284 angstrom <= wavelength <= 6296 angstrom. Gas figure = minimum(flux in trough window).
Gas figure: 10.56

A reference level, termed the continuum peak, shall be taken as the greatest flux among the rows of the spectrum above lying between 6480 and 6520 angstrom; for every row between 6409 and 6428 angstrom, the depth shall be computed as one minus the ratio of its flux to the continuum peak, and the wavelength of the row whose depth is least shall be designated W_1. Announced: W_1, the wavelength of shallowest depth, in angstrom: 6410.88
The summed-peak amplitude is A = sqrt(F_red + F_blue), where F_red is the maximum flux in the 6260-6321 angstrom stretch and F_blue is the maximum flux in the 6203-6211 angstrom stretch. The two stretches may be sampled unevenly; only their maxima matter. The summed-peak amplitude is 4.76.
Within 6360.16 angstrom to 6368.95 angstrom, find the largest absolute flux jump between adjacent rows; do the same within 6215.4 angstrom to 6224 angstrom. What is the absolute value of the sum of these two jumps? 0.9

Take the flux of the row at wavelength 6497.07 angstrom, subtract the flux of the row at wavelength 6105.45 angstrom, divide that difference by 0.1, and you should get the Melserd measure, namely -12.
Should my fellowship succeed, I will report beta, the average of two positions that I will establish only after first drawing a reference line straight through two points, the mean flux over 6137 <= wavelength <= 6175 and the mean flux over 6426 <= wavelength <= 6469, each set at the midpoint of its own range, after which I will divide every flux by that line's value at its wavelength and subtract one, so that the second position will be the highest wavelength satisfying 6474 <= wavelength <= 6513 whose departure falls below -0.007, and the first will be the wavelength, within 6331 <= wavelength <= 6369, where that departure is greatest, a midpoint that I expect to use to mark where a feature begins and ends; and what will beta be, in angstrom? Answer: 6426.8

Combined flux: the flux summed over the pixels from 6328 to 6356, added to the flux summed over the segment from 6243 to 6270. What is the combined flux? 399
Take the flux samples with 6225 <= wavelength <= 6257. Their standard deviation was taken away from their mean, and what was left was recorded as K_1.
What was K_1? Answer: 9.9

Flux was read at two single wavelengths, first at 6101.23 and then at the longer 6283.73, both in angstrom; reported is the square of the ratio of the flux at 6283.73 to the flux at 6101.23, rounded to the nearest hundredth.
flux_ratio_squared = 0.91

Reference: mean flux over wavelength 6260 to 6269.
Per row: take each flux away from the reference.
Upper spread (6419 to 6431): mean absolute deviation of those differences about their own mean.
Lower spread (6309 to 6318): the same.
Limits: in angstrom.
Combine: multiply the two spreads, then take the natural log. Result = -5.3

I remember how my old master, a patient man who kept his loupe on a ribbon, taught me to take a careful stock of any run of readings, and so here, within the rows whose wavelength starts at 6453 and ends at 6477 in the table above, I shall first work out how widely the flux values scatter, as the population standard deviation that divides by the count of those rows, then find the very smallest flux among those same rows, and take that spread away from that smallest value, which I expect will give 10.2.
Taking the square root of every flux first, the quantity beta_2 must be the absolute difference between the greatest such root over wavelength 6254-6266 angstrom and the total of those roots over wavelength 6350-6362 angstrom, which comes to 22.8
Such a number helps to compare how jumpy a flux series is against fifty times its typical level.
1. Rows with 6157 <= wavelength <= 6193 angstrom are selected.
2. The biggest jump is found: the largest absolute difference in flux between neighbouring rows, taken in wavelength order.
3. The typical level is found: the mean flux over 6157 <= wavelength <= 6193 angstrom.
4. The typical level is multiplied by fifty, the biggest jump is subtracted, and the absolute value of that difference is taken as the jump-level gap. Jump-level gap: 536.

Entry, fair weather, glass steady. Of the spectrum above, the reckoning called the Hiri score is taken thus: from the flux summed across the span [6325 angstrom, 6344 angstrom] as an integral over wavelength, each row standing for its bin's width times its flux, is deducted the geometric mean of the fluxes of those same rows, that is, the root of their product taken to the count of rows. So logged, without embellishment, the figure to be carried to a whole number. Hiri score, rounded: 194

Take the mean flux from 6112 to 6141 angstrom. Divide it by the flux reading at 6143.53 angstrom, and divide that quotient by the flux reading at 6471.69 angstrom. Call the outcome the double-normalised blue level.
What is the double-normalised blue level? 0.093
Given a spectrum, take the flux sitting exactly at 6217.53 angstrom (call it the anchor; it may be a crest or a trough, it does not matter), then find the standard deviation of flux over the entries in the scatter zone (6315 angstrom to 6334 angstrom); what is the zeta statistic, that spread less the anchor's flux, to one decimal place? -10.4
